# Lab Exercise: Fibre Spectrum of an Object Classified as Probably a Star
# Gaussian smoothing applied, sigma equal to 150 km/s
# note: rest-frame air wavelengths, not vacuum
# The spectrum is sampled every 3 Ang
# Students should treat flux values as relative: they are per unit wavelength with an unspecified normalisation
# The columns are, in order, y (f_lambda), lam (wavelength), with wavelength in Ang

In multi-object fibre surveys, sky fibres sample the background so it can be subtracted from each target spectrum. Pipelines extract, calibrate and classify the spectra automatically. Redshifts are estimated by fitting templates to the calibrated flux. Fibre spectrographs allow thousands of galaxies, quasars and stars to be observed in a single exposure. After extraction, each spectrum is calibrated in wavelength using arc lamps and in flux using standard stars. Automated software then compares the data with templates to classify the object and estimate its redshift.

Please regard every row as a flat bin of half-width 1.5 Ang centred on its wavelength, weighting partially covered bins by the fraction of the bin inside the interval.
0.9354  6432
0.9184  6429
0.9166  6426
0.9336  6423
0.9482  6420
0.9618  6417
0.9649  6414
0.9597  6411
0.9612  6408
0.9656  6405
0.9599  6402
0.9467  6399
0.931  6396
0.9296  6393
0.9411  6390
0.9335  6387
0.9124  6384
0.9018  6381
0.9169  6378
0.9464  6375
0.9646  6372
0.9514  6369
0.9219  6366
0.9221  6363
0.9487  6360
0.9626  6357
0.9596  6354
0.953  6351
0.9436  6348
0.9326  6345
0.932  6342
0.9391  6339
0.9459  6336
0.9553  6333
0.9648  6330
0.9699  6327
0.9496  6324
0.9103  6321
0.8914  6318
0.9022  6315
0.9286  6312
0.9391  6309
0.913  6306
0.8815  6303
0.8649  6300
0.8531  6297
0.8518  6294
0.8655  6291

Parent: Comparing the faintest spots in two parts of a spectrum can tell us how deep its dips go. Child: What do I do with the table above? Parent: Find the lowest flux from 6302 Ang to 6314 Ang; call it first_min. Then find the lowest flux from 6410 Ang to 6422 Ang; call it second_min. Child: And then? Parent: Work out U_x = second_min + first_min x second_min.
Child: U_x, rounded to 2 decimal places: 1.78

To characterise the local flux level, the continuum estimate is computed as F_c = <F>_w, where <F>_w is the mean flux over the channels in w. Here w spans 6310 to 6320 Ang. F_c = 0.91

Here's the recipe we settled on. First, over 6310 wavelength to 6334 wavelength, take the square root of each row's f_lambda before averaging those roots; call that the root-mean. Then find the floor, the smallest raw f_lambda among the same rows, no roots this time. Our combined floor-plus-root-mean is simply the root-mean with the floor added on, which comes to 1.86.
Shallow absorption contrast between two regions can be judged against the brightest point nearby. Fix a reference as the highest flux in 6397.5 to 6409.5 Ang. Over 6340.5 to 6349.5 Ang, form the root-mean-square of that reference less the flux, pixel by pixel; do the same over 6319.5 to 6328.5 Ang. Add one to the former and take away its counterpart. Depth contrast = 1.00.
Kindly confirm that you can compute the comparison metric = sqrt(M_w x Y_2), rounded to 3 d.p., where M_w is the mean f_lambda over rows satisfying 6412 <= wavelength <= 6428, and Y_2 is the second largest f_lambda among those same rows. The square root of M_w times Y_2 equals 0.953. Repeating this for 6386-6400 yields 0.939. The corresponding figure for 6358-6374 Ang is 0.947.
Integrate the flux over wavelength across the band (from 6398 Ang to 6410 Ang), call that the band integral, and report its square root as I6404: 3.4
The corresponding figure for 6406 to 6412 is 2.4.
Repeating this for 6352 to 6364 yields 3.4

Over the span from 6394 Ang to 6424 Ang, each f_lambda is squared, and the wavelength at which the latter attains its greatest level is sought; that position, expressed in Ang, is 6405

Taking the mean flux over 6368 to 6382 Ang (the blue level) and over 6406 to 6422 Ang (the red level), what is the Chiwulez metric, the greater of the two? 0.959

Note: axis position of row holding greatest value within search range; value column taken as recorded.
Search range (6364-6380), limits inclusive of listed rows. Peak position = 6372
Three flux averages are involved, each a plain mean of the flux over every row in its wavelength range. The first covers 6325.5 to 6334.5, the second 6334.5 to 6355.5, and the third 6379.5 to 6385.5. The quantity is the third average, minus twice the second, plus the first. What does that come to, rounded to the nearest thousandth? -0.017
